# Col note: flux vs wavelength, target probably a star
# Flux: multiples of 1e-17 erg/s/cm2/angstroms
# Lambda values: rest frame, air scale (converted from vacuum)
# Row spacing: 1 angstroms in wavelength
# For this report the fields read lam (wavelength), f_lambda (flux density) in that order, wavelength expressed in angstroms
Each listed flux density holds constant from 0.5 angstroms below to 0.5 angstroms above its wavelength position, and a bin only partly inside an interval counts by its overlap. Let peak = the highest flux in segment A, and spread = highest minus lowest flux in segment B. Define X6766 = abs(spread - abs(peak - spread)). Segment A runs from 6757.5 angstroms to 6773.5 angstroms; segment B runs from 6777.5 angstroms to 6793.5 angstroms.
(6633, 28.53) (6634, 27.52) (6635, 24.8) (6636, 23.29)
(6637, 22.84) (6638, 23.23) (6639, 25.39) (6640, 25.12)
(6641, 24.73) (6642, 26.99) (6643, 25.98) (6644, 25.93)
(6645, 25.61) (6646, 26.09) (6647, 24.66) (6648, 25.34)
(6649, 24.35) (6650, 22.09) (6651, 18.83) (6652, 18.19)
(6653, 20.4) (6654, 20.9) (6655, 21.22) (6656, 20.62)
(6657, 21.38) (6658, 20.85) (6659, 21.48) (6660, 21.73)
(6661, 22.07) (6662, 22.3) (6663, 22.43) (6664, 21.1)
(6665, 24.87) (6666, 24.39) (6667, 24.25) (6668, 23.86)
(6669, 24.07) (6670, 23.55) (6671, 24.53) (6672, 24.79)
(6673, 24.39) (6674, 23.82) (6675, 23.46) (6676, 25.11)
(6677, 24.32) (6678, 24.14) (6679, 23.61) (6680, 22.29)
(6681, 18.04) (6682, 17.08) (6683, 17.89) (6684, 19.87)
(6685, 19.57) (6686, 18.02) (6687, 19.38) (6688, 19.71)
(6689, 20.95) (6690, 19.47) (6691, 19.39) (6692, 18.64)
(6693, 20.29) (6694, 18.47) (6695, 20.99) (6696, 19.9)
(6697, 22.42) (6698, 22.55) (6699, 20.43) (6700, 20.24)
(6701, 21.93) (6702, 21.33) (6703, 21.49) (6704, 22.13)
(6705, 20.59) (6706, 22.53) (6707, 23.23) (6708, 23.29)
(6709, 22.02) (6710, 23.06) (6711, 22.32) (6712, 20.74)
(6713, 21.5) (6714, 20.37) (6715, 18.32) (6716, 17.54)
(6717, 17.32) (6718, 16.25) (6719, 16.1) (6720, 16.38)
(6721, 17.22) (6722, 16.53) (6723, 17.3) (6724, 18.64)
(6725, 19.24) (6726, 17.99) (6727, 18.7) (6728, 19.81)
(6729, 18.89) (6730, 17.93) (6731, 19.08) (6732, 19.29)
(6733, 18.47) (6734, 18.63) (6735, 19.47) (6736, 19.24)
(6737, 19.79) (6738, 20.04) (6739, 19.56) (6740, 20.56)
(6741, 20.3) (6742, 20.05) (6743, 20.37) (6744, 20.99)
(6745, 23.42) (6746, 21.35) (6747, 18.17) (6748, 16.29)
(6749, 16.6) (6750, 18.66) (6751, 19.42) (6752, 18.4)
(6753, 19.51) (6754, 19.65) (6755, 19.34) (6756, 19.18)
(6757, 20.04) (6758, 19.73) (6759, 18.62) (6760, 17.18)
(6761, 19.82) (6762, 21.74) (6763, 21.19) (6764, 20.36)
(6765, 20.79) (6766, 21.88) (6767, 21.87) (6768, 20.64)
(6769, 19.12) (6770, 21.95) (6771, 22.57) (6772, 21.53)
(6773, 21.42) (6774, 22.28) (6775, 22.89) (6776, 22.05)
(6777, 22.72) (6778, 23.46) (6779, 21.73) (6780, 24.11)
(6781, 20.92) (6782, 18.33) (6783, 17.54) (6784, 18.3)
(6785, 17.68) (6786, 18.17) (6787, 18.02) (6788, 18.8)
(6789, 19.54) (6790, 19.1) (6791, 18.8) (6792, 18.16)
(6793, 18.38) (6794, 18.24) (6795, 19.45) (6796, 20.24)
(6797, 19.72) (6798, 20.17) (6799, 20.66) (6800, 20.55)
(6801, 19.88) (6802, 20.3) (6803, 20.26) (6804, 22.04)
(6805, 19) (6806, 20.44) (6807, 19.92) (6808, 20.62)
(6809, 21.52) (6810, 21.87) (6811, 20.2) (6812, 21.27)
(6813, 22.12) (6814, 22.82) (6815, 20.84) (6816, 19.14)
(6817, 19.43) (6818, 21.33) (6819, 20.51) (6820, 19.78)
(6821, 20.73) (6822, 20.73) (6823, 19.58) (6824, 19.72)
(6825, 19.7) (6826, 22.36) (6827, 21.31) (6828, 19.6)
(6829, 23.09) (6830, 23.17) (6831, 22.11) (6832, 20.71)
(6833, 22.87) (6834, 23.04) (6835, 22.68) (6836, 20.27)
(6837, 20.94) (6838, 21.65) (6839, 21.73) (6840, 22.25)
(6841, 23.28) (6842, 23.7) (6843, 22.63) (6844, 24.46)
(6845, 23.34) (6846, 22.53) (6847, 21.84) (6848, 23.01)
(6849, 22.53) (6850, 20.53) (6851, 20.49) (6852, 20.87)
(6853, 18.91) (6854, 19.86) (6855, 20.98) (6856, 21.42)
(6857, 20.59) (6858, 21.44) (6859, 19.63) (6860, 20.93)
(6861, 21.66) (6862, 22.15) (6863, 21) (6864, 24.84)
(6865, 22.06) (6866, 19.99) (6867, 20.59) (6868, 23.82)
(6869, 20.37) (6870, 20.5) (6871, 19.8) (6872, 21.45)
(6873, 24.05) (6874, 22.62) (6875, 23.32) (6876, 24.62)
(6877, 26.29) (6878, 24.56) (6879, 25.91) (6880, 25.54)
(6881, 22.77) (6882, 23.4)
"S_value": 9.4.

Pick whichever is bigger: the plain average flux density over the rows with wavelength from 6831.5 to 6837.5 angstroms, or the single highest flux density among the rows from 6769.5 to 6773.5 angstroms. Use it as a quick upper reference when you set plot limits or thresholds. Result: 22.6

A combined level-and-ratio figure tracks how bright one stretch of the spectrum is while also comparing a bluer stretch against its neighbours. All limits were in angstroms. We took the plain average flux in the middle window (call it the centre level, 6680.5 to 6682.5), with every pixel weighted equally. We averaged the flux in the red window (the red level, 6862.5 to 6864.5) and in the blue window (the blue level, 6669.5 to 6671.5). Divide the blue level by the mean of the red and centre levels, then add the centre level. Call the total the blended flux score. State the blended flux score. 18.7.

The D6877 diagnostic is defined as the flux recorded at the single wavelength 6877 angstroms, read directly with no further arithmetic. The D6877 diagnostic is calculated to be 26.29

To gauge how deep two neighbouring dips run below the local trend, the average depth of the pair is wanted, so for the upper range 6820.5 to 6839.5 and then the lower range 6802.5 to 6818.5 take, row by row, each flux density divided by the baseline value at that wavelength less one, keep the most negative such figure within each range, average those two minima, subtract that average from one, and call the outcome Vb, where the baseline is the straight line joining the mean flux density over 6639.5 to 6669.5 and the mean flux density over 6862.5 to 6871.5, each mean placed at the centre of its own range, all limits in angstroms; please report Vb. 1.12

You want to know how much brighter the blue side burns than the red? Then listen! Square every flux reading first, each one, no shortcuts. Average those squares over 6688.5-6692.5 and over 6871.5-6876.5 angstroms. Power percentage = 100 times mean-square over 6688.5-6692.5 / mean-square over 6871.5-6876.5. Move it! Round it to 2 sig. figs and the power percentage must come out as 71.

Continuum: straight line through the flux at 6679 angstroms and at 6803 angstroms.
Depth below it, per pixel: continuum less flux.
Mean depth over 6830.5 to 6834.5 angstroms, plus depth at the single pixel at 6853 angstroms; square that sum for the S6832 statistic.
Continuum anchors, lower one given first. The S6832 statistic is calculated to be 7.4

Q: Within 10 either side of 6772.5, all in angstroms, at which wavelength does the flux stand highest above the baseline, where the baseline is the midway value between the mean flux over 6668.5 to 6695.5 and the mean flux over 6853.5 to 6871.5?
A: 6780 angstroms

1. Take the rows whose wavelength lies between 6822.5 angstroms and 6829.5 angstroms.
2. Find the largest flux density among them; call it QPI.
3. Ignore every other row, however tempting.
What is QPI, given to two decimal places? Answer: 23.09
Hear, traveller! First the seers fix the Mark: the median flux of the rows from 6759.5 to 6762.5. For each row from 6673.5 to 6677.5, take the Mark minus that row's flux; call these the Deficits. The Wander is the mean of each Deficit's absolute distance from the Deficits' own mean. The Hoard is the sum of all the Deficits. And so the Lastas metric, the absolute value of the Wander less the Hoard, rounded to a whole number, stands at 18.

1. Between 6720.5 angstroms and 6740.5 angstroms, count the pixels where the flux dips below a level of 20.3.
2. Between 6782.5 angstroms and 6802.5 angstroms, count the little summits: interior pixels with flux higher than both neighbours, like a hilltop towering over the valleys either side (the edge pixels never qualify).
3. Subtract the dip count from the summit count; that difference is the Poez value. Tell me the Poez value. -13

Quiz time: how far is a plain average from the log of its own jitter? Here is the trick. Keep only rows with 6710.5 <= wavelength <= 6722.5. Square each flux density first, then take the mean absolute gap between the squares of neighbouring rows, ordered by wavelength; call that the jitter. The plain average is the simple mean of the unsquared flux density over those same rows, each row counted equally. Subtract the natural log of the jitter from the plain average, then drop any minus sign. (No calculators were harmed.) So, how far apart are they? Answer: 14.9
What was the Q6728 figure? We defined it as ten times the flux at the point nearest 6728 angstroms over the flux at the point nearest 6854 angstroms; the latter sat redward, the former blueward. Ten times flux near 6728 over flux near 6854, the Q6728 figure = 10.0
